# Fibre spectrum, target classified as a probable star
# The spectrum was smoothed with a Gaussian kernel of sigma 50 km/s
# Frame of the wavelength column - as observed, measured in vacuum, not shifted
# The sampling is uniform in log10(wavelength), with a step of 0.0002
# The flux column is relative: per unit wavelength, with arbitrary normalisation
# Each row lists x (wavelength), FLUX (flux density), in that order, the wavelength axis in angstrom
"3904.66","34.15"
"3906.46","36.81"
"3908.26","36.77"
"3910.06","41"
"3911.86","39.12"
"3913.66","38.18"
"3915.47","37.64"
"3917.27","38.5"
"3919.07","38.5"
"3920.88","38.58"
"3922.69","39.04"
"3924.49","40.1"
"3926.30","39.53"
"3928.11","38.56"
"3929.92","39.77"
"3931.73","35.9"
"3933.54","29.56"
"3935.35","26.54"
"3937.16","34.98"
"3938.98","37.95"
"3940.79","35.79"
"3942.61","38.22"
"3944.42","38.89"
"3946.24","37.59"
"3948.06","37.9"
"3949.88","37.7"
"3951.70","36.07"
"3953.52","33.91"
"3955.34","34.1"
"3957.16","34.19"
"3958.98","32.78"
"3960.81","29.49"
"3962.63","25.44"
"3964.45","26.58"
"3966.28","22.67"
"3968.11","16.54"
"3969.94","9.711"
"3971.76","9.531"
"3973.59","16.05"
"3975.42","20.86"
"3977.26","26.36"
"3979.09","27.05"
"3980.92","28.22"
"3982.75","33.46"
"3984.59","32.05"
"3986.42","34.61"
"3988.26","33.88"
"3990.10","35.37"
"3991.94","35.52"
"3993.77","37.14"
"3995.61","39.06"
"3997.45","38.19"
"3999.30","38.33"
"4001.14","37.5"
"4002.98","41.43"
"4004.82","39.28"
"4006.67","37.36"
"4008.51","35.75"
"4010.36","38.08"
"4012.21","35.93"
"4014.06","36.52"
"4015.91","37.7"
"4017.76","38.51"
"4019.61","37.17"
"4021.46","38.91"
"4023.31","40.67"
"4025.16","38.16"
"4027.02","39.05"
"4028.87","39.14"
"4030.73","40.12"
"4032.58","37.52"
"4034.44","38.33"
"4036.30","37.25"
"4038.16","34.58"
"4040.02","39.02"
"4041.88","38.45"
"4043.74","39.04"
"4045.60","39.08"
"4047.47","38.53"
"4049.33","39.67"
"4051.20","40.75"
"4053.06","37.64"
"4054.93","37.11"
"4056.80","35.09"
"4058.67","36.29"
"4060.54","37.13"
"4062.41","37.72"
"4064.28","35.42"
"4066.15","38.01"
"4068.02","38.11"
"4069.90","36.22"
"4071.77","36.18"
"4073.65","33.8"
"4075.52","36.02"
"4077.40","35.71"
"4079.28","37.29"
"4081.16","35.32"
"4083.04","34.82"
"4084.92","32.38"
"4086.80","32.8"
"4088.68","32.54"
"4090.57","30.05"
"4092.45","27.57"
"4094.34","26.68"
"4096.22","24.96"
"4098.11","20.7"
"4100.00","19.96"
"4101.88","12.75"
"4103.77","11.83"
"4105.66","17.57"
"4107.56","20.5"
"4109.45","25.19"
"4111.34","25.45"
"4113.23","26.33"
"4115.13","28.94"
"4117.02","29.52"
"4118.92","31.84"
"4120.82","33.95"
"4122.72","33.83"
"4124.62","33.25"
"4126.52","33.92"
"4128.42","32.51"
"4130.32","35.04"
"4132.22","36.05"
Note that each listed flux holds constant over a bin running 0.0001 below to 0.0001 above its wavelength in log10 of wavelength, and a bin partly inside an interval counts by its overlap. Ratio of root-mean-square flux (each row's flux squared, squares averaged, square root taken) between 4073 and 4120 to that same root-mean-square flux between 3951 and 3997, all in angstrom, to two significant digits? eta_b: 0.96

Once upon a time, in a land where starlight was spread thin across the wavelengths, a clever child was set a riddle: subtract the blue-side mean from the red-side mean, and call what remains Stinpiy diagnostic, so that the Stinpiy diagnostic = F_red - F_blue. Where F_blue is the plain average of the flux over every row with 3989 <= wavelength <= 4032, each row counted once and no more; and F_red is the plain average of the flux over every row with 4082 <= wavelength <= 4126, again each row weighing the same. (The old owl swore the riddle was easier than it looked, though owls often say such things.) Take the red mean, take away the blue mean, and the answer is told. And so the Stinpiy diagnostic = -11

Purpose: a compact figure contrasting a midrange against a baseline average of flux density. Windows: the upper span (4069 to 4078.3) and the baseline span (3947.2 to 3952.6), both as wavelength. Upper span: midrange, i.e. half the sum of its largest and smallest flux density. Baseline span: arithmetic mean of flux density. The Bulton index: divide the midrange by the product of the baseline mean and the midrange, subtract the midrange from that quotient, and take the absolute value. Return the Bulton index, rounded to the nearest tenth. 35.0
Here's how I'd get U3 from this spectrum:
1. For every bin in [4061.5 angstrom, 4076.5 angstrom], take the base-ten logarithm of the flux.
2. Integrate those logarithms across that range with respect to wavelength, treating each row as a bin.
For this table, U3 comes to 23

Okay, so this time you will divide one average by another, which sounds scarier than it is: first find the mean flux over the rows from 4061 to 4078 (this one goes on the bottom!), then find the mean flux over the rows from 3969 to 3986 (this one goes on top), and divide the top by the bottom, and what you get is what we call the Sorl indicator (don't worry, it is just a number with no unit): 0.6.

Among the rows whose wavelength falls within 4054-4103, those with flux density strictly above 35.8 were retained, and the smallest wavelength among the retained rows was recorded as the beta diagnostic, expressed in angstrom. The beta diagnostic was 4054.93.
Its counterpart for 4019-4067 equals 4019.61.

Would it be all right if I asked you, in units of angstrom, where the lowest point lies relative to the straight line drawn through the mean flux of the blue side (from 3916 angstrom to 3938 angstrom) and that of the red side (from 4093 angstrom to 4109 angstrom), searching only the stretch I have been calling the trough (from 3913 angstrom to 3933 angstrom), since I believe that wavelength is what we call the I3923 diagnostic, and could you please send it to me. 3931.73 angstrom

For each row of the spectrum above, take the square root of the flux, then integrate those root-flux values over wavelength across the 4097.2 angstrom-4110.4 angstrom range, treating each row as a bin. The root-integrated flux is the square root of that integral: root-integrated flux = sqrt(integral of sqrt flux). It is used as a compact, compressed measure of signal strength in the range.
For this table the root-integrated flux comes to 7.5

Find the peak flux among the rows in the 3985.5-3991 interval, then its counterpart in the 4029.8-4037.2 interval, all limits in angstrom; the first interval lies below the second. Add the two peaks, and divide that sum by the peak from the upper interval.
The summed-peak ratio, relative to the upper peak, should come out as 1.88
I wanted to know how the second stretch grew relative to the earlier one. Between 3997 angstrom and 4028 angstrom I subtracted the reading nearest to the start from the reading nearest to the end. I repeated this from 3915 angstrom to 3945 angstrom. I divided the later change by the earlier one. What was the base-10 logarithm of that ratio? -0.2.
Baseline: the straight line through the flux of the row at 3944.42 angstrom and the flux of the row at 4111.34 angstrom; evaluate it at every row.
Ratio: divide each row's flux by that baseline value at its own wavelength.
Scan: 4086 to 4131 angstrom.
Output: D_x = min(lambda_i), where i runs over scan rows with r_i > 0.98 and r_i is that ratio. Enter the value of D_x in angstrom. 4086.80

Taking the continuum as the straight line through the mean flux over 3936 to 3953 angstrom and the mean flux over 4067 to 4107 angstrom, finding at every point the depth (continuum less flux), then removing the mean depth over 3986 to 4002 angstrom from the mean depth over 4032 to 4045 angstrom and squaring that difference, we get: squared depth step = 13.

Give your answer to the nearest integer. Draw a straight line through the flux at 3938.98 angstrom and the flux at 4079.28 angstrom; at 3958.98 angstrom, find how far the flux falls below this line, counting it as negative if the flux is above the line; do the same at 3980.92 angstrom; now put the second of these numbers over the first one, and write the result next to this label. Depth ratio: 2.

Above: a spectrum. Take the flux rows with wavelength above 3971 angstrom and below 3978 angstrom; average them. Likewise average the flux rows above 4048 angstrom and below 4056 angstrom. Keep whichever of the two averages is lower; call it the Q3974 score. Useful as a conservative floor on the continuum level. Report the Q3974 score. 18.2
